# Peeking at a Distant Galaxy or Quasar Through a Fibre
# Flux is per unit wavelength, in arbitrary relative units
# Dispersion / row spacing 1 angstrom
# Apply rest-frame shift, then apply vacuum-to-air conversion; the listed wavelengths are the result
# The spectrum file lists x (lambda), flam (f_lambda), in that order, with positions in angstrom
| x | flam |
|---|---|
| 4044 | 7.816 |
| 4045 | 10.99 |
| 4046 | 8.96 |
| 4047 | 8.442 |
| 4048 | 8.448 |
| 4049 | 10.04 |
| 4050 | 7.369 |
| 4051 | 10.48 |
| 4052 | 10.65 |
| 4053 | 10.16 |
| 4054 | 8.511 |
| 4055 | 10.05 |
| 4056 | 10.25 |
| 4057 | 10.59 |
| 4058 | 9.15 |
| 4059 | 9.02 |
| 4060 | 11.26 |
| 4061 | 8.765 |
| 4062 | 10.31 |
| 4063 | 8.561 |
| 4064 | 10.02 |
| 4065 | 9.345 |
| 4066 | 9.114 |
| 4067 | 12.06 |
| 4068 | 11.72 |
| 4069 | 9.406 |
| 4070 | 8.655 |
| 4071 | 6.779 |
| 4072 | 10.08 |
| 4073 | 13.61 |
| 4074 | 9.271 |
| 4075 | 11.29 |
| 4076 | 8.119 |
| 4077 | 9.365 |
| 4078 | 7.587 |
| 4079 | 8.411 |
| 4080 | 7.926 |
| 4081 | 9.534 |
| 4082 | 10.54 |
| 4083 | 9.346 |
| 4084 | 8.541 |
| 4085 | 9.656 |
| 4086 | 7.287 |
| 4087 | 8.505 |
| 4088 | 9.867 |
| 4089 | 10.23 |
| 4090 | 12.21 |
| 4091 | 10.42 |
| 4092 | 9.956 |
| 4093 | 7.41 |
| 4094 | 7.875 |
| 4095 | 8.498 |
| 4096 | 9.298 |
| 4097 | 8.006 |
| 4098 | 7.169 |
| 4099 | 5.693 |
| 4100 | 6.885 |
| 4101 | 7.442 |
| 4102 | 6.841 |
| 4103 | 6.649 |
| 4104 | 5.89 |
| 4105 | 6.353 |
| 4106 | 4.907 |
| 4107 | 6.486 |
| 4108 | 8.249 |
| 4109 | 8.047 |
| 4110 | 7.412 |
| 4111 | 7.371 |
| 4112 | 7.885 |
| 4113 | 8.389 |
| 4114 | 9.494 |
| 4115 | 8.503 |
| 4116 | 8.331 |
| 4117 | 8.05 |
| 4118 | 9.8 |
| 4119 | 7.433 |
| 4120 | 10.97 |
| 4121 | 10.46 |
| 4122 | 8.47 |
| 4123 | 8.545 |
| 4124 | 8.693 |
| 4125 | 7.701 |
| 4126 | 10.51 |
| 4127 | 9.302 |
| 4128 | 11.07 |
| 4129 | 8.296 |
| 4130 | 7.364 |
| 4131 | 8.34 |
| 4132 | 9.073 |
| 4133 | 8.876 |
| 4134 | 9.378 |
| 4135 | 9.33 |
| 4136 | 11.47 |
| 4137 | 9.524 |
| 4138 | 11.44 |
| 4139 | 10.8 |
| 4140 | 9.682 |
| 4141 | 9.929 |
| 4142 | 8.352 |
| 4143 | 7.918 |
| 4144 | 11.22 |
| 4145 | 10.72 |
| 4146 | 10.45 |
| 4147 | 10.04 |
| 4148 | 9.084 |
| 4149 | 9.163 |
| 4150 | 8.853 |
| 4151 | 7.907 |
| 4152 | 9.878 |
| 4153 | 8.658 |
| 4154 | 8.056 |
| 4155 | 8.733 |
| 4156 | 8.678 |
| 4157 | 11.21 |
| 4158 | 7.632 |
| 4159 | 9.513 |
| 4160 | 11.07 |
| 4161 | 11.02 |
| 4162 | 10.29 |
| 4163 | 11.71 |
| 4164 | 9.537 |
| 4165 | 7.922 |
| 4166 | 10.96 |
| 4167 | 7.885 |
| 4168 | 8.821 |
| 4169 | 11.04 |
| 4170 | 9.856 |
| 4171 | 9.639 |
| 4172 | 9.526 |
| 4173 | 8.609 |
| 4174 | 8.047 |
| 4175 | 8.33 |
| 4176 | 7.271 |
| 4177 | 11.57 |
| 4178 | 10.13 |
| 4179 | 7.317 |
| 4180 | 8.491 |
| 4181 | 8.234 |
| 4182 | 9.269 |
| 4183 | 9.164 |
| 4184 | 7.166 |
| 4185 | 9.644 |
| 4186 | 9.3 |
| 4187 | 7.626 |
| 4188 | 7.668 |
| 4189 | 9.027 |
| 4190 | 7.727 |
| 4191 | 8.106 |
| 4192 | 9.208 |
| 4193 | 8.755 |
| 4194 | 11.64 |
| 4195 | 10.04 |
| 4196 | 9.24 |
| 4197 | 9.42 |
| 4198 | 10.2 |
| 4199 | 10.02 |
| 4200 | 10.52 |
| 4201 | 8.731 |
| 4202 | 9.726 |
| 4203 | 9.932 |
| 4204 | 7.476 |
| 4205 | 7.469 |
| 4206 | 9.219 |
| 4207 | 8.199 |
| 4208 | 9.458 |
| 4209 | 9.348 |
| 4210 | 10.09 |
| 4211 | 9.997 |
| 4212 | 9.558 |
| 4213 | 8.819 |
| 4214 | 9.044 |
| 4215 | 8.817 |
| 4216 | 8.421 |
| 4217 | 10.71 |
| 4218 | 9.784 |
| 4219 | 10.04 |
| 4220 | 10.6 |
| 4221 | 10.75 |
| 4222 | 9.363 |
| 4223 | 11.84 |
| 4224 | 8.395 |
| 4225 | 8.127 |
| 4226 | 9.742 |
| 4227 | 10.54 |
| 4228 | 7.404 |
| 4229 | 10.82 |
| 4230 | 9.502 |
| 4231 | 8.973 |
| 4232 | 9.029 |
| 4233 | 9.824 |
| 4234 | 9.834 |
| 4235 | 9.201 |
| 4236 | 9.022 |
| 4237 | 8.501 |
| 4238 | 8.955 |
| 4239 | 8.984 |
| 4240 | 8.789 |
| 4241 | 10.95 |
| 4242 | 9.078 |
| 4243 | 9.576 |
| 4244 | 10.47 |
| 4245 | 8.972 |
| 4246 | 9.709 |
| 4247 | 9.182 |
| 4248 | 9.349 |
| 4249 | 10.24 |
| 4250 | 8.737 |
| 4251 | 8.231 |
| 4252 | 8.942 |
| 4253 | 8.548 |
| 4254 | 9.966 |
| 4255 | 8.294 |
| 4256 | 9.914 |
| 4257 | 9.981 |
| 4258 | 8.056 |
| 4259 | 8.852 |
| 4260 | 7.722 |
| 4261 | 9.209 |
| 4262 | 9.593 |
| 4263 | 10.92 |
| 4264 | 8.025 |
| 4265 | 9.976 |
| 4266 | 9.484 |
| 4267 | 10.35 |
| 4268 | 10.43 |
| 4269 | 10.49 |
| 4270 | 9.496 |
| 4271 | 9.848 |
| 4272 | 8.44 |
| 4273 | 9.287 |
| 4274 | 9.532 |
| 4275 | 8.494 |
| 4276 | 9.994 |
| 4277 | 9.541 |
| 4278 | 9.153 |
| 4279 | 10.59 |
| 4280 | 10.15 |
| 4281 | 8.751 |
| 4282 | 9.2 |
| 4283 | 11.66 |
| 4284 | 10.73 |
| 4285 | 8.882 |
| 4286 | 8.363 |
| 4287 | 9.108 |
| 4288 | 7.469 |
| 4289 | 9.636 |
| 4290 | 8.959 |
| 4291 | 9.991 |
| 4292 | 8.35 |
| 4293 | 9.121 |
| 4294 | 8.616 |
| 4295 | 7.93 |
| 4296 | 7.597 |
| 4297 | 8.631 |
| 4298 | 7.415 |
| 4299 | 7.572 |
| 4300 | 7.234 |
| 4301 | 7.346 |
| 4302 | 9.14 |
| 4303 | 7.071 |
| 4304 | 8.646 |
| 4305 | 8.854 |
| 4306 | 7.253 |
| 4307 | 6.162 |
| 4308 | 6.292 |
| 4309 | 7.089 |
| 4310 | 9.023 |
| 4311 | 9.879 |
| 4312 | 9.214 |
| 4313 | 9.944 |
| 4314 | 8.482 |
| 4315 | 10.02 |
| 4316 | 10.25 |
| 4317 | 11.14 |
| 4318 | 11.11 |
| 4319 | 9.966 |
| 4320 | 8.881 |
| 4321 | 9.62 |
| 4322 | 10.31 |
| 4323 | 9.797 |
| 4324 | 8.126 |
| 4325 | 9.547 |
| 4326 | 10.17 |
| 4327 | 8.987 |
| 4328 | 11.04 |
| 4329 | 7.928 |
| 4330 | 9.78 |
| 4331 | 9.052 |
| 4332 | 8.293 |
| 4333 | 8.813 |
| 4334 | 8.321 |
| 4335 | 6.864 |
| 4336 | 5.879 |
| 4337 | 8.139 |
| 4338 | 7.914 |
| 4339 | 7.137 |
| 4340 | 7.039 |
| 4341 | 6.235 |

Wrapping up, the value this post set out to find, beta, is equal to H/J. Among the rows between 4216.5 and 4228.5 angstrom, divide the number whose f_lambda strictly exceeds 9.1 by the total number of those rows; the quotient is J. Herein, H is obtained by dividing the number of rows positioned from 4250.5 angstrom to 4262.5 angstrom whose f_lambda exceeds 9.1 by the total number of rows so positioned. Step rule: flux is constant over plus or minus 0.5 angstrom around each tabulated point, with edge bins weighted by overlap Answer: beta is 0.56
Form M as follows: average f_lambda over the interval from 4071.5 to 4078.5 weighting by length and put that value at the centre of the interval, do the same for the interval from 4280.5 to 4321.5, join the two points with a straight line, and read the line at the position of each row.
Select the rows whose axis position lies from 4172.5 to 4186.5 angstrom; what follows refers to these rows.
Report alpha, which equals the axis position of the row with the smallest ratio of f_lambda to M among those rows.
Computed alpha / 4184 angstrom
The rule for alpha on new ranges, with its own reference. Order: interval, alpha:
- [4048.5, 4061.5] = 4050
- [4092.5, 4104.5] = 4099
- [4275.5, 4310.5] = 4307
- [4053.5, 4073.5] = 4071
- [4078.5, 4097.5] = 4086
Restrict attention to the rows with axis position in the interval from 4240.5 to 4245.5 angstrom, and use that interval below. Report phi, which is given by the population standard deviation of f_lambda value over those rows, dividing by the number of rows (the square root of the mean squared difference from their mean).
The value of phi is 0.78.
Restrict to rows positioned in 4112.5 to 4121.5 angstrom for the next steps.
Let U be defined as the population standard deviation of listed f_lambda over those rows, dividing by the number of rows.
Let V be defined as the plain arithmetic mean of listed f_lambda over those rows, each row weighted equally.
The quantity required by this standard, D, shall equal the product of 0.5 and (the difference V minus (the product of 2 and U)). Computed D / 3.4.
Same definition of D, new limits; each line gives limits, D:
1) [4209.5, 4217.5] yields 4.0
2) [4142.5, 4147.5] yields 3.9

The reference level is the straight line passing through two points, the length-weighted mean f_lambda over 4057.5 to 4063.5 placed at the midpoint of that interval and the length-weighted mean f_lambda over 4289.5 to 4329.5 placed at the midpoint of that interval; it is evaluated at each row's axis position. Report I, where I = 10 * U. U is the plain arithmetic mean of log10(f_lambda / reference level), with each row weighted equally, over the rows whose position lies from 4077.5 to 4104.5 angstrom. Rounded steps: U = -0.056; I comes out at -0.56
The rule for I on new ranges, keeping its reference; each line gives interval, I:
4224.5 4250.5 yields 0.15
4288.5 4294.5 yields 0.11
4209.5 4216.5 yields 0.07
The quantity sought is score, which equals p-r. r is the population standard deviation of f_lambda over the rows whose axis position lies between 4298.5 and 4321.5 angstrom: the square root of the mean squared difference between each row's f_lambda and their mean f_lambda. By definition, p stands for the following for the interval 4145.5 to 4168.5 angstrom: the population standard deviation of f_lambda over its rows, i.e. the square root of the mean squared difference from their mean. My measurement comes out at -0.2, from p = 1.2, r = 1.4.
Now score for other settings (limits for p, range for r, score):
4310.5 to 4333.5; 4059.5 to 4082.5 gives -0.7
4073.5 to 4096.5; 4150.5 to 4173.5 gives 0.0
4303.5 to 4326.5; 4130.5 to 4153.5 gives 0.3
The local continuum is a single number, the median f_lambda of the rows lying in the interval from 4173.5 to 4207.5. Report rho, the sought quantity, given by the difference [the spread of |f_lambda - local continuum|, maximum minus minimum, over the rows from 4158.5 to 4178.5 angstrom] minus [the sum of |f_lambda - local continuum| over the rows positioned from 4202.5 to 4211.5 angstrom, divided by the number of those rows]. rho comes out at 1.49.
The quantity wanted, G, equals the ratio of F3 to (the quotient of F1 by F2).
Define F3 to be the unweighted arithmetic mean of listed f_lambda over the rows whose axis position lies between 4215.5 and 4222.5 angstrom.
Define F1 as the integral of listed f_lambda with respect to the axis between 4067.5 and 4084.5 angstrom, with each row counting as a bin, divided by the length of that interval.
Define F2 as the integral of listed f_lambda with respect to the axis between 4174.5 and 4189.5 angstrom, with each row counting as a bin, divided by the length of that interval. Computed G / 9.2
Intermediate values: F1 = 9.4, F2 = 8.68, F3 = 9.95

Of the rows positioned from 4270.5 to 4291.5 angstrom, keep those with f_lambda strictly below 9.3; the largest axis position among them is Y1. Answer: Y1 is 4290 angstrom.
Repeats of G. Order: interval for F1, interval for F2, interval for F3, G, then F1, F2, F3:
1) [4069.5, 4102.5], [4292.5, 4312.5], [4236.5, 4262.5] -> 8.3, 8.9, 8.00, 9.18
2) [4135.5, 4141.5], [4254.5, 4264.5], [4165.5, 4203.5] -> 7.9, 10.5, 9.06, 9.15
